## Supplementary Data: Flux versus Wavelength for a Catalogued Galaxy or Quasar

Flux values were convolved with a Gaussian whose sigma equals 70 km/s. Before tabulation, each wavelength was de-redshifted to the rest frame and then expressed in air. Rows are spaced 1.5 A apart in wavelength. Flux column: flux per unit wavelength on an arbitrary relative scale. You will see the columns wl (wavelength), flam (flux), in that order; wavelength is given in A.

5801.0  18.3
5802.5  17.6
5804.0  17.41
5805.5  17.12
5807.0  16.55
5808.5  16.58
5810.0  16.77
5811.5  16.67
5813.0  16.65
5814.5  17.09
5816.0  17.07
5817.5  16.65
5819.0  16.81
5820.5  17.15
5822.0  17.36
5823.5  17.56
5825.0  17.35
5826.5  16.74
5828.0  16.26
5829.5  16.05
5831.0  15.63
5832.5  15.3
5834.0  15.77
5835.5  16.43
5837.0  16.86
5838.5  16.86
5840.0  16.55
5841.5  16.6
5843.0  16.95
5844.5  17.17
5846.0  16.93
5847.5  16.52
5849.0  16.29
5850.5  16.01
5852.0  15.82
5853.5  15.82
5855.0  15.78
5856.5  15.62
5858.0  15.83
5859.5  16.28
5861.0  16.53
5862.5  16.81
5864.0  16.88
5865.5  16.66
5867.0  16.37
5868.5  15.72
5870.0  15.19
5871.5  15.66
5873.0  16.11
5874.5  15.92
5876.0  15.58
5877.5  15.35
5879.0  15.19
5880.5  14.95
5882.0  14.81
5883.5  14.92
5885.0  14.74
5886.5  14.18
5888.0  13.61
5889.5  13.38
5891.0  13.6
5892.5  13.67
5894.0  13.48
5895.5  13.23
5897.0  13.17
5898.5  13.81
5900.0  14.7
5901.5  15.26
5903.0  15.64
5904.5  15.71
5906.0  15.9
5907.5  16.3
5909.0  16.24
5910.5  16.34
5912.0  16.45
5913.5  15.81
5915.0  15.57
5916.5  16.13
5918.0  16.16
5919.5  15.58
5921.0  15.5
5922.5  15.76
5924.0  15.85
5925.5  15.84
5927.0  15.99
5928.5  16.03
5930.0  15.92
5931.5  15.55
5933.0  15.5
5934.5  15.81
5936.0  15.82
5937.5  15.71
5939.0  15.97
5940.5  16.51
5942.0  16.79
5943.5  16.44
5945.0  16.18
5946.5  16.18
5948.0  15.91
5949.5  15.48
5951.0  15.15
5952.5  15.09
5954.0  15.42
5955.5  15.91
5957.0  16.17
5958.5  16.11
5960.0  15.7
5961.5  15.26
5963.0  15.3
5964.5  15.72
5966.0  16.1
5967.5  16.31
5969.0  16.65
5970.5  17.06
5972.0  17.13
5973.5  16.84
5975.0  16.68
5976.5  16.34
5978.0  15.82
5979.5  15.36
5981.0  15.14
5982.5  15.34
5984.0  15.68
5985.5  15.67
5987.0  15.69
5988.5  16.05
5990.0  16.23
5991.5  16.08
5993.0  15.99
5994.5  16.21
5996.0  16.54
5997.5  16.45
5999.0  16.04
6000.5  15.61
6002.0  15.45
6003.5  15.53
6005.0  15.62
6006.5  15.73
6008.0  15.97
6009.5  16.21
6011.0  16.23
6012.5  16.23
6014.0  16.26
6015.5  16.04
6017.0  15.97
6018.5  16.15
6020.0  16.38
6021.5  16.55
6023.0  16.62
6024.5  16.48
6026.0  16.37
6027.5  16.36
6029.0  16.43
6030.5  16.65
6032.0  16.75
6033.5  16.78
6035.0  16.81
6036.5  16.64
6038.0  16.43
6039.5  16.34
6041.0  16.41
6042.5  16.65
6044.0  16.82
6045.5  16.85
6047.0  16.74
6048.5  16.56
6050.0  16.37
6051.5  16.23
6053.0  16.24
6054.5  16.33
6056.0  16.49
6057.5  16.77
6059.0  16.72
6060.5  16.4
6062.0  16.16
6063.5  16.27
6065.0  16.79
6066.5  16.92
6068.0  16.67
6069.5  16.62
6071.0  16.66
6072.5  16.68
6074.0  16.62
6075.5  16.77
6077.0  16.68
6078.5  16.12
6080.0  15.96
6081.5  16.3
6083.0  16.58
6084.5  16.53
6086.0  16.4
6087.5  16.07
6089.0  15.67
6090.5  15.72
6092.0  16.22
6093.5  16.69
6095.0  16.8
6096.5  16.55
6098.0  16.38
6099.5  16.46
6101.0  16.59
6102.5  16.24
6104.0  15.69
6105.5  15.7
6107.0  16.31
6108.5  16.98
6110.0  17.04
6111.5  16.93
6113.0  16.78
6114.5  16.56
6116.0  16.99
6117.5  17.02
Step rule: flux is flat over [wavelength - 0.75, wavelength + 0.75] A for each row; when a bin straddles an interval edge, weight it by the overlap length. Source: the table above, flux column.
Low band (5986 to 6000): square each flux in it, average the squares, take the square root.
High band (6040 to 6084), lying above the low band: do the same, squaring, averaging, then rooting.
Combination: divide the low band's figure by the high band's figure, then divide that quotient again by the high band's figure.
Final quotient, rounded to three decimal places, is 0.059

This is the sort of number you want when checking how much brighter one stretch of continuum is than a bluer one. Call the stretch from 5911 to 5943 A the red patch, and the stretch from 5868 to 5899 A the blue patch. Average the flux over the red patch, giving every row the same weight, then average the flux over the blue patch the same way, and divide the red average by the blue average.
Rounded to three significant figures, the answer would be 1.09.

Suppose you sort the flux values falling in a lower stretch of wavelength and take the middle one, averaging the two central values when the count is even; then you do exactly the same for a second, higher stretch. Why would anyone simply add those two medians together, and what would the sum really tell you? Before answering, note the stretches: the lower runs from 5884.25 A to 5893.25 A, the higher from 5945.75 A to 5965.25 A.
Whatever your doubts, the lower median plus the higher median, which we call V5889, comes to 29.3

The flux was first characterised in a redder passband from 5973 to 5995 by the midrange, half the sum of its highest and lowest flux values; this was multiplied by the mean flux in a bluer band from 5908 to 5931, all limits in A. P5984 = 255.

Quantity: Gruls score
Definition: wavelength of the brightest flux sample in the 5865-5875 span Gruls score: 5865.5 A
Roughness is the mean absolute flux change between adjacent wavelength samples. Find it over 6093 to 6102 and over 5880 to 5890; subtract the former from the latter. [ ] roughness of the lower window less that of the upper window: 0.15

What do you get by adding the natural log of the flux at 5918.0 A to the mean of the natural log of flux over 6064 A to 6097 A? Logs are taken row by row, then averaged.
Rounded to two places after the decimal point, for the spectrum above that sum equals 5.58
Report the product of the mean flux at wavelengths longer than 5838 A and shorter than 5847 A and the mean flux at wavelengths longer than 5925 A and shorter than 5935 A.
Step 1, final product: 266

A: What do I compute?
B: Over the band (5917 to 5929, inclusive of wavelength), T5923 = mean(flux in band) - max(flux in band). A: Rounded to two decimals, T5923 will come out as -0.32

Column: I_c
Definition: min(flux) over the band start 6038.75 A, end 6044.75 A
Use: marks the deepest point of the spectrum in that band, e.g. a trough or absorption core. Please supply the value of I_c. 16.34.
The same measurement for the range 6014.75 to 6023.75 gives 15.97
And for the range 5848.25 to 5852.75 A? 15.82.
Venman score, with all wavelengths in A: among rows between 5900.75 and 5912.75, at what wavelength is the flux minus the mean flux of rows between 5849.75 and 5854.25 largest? 5912.0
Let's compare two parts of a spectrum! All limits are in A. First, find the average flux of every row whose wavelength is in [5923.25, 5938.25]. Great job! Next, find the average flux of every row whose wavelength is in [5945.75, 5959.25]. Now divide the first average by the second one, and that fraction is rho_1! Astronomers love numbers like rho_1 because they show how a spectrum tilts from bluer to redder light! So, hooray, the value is 1.01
